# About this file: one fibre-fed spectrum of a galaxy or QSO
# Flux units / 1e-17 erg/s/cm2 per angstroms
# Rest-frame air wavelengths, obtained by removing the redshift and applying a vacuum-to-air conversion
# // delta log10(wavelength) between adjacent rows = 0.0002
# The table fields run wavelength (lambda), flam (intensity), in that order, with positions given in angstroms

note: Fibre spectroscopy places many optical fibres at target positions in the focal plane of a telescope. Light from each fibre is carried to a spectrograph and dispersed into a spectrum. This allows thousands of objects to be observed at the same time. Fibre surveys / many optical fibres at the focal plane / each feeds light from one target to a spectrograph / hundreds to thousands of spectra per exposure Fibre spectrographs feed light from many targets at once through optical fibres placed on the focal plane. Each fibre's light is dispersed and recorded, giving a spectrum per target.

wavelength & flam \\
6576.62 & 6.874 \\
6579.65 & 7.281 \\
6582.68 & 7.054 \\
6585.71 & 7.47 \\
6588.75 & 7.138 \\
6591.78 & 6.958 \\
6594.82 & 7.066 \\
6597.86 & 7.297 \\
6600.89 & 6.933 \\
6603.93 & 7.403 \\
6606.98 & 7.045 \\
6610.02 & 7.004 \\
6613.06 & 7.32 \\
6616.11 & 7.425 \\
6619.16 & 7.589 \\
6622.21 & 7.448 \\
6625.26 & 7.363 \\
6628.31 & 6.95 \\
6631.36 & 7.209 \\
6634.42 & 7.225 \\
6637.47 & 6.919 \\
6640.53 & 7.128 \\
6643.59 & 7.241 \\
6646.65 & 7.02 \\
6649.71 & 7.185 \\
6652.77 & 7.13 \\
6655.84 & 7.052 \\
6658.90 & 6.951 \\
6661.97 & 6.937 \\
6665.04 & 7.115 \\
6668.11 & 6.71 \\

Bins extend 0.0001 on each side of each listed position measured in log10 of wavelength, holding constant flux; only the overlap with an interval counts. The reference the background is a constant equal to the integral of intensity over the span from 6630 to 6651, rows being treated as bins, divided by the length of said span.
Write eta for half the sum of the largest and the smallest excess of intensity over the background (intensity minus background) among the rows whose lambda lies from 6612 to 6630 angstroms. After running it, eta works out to 0.14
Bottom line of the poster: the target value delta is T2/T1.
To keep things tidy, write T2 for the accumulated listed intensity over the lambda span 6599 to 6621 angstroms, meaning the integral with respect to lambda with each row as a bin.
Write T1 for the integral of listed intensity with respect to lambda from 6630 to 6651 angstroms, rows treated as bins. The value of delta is 1.07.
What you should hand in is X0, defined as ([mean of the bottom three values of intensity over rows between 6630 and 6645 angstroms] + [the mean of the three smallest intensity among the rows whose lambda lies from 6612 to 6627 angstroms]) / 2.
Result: 7.23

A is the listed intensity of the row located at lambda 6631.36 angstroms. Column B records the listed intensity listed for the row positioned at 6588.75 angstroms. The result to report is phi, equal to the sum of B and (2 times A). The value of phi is 21.6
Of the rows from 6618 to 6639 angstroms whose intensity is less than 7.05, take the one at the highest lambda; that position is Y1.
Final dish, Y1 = 6637.47 angstroms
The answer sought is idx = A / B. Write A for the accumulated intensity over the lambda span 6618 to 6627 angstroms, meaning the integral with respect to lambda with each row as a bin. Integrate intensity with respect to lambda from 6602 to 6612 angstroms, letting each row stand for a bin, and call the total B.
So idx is 0.938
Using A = 67.1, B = 71.5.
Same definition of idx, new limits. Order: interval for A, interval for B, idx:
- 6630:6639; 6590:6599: 1.002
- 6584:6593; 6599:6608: 1.008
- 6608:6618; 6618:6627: 1.082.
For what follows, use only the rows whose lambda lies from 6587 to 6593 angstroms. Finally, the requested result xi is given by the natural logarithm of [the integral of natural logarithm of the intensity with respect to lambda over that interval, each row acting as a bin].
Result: 2.46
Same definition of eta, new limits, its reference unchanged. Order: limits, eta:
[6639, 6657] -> 0.00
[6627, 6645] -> -0.05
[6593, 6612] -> 0.04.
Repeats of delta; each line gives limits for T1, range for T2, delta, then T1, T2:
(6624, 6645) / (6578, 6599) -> 1.00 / 150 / 151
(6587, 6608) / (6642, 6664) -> 1.04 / 150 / 156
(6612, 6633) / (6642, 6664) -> 1.01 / 154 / 156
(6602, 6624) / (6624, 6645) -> 0.93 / 161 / 150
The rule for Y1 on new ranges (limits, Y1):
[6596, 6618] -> 6610.02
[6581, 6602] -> 6600.89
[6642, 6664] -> 6661.97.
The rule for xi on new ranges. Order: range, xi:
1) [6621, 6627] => 2.49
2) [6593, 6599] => 2.47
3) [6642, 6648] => 2.47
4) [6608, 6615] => 2.62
